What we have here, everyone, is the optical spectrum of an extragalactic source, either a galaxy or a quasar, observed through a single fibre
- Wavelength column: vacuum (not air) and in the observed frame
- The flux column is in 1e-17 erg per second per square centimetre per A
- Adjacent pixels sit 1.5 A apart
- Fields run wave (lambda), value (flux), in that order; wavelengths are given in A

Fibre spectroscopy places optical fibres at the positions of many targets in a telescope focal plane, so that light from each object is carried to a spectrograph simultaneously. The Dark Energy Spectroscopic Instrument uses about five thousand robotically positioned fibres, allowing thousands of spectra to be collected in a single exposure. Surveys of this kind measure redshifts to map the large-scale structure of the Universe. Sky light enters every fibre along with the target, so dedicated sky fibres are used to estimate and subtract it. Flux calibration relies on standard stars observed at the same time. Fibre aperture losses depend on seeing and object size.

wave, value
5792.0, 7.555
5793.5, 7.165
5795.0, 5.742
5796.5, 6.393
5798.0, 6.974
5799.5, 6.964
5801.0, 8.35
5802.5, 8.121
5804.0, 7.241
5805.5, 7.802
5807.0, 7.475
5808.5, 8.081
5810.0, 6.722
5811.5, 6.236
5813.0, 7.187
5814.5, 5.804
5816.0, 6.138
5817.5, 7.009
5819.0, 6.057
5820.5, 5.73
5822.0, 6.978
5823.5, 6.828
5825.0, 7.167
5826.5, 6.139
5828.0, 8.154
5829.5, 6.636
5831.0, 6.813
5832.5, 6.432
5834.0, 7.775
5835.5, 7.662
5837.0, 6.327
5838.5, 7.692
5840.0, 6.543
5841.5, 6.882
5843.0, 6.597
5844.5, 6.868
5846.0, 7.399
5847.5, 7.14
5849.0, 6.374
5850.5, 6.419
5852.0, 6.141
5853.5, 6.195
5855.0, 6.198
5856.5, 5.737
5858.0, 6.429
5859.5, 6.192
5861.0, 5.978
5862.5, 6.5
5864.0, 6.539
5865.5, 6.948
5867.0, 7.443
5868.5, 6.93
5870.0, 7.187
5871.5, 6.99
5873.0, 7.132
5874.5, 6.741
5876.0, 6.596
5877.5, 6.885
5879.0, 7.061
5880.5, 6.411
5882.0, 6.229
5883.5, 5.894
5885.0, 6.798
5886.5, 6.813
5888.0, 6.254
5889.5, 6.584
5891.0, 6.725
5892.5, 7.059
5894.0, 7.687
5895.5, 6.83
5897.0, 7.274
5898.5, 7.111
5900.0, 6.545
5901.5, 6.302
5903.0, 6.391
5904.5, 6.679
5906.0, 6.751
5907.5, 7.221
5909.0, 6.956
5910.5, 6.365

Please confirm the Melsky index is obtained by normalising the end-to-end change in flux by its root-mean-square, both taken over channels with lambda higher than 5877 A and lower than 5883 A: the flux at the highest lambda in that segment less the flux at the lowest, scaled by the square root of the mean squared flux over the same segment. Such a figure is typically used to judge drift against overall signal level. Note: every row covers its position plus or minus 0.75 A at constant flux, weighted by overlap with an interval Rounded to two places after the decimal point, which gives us -0.10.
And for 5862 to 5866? 0.07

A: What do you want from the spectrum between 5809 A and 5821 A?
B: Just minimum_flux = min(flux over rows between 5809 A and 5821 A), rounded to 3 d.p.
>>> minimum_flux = 5.730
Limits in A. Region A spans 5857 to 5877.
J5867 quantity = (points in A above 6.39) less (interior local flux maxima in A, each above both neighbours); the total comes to 8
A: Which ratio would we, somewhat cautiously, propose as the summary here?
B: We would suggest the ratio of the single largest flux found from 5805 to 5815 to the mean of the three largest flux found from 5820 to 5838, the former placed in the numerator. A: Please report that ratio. 1.03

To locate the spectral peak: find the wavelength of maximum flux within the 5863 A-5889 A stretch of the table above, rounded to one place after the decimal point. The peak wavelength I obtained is 5867.0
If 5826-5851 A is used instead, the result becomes 5828.0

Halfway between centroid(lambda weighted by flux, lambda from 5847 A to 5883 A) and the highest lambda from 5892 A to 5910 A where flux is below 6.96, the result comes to 5887.0 A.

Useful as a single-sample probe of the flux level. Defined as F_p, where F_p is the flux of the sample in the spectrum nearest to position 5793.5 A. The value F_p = 7.165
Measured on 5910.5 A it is 6.365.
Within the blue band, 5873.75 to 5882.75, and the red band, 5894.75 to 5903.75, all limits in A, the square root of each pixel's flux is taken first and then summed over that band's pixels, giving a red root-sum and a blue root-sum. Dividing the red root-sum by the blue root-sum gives 1.01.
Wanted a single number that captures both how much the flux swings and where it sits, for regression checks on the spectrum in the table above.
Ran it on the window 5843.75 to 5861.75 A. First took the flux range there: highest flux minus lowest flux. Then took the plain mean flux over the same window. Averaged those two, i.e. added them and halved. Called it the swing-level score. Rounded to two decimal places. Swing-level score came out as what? 4.04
